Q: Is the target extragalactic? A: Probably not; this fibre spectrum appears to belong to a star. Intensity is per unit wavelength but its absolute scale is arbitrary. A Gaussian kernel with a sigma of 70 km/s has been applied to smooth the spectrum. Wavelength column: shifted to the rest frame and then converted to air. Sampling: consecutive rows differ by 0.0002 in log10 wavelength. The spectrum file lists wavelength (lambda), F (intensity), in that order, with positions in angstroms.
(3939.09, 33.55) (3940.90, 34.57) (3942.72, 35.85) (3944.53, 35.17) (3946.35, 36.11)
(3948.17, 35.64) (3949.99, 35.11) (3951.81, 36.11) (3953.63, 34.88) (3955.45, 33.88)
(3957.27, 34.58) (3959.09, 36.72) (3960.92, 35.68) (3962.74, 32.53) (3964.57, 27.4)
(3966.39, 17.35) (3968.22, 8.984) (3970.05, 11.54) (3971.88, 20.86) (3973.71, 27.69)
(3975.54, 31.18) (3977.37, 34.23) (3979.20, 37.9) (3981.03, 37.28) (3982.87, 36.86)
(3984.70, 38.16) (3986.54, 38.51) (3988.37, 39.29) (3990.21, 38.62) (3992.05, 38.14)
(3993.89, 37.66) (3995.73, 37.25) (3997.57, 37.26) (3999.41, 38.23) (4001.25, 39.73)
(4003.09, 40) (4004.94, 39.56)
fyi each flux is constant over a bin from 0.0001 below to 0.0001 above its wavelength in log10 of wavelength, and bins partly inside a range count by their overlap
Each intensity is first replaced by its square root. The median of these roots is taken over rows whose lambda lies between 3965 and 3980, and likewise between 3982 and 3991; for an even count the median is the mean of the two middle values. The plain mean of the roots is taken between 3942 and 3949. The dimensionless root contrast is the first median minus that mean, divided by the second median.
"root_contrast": -0.17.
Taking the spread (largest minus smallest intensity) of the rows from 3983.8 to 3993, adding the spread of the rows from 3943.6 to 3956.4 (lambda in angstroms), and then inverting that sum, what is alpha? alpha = 0.296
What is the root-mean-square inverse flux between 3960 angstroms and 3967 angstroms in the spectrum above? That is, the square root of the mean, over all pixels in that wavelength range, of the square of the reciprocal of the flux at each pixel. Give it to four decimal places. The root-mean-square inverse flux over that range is 0.0400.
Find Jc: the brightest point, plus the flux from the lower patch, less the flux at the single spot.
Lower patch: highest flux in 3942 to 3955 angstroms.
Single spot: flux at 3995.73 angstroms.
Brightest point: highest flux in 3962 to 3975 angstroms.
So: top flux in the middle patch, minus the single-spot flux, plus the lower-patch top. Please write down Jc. 31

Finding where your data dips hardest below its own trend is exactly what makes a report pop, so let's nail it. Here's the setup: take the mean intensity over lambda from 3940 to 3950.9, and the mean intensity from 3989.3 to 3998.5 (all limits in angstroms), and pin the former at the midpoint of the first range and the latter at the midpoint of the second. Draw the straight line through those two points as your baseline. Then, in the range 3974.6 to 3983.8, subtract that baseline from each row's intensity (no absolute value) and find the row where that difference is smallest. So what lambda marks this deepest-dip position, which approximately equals 3975.54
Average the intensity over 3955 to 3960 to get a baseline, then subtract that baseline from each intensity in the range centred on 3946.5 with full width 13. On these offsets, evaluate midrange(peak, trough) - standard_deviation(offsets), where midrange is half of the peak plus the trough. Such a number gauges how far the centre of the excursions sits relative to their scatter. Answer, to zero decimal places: 0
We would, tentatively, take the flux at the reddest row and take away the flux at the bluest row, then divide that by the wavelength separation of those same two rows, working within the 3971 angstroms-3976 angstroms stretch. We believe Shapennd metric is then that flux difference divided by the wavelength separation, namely 2.8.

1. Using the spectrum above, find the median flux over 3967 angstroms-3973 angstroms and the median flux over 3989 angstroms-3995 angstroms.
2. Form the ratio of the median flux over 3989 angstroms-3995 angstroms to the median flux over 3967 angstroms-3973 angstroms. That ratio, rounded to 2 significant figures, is 3.3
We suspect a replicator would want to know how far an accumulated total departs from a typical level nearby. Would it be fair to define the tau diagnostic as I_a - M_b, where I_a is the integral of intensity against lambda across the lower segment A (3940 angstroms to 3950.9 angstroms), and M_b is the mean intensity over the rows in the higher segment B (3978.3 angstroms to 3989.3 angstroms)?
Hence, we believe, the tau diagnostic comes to 348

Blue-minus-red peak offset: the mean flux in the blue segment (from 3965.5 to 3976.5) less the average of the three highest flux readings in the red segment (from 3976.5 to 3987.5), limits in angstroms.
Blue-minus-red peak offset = -19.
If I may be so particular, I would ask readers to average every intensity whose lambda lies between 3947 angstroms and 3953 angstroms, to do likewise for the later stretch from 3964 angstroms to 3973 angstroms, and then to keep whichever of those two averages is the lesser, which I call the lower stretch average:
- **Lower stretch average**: 17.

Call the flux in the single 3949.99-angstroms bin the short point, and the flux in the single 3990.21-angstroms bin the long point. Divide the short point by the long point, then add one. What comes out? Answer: 1.9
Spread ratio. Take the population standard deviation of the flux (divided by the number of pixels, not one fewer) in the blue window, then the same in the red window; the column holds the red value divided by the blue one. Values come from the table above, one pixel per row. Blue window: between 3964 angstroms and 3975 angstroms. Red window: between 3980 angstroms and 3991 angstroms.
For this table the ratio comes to 0.1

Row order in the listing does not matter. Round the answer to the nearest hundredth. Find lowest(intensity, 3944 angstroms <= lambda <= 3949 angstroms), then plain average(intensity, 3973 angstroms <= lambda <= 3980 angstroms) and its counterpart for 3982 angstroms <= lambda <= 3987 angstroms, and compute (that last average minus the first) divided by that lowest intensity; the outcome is 0.14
